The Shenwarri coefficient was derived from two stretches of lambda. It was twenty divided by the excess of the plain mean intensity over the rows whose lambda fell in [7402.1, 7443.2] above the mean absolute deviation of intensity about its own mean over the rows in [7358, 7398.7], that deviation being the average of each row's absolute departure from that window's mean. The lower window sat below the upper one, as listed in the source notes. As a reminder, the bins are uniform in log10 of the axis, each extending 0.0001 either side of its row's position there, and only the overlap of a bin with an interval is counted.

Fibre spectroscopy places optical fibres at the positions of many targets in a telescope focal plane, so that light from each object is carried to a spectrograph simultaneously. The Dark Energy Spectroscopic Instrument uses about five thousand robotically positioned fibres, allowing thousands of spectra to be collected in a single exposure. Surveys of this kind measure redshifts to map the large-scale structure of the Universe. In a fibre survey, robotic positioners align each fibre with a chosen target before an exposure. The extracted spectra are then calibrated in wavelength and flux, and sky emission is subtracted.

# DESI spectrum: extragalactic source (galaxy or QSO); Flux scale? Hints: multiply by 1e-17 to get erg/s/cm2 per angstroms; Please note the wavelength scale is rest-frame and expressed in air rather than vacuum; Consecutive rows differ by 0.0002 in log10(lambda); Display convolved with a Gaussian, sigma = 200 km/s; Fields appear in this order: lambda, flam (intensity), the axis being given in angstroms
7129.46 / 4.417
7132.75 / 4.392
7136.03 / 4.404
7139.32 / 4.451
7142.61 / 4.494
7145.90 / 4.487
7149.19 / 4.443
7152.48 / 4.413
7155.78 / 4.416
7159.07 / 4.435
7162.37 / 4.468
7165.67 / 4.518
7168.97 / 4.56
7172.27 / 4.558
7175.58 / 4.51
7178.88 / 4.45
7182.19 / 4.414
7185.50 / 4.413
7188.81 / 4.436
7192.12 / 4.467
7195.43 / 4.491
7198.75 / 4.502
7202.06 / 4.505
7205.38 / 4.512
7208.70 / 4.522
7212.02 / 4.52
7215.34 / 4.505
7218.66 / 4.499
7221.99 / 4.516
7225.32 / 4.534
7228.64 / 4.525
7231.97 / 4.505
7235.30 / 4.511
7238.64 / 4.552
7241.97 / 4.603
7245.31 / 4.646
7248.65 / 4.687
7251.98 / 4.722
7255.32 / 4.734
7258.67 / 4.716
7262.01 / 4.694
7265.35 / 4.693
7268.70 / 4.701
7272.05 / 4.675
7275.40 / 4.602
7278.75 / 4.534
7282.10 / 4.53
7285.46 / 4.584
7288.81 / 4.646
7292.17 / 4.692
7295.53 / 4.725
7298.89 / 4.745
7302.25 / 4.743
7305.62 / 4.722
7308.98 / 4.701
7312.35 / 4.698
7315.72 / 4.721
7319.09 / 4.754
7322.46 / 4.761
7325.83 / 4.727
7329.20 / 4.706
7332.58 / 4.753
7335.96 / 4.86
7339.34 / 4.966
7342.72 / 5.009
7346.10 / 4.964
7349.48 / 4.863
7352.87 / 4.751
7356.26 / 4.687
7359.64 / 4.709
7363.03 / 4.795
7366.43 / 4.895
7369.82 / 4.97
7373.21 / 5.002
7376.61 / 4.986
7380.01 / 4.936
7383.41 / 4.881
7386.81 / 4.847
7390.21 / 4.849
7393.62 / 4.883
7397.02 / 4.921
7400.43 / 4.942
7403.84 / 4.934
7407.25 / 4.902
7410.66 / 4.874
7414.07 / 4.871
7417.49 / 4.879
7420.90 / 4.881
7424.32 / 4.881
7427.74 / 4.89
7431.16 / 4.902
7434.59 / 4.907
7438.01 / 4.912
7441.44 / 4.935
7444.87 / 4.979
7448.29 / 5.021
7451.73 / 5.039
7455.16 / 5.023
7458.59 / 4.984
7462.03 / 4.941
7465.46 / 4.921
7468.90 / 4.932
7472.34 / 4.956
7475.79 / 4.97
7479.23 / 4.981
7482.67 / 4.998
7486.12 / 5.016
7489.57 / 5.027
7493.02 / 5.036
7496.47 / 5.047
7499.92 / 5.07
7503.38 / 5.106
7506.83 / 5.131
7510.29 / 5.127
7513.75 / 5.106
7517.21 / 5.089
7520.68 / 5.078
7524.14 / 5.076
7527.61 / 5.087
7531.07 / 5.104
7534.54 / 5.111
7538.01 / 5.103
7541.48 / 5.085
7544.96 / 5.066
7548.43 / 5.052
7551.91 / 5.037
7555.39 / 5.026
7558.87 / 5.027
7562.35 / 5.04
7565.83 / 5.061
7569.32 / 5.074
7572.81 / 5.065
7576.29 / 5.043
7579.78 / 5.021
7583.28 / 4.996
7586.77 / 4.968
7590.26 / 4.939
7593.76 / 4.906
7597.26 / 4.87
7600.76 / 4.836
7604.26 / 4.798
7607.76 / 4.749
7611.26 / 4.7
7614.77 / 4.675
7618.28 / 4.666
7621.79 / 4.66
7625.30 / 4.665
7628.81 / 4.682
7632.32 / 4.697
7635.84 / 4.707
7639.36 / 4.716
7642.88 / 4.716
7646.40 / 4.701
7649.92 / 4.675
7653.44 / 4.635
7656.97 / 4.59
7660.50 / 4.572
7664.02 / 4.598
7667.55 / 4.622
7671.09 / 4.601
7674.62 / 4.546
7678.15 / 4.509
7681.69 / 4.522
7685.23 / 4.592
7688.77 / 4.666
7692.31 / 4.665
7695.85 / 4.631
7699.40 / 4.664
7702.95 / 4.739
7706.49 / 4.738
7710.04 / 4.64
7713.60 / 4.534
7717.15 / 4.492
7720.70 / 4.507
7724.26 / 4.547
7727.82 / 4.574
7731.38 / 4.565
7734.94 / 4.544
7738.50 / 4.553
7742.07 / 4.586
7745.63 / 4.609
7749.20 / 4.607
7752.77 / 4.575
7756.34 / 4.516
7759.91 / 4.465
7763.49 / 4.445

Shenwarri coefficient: 4.14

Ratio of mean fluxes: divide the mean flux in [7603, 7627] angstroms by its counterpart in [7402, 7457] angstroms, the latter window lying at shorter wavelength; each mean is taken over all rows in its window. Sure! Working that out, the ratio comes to 0.95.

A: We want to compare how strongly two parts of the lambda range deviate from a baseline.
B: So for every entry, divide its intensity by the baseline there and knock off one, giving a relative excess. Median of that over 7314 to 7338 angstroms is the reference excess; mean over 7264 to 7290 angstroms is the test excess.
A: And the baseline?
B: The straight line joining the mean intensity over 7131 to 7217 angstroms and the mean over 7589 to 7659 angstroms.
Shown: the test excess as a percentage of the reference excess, 47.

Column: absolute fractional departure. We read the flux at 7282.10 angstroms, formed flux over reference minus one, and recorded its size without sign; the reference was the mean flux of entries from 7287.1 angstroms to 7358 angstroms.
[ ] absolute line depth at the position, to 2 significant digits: 0.051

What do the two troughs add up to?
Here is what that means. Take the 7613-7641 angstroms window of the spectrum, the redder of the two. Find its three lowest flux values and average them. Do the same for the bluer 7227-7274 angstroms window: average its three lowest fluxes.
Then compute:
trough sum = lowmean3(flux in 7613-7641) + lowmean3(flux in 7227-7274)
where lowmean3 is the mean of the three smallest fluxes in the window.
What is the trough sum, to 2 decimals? 9.18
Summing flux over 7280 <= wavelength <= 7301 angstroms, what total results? 27.9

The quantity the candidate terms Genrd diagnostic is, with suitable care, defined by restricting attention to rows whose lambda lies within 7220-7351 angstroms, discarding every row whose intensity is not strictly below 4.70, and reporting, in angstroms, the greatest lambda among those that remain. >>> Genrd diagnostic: 7312.35 angstroms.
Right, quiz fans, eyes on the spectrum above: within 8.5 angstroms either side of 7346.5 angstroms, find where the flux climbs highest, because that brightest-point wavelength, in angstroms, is 7342.72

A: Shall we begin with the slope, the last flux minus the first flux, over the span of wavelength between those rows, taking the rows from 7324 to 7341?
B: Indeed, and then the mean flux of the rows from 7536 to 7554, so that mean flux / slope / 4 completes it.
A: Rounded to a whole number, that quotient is 72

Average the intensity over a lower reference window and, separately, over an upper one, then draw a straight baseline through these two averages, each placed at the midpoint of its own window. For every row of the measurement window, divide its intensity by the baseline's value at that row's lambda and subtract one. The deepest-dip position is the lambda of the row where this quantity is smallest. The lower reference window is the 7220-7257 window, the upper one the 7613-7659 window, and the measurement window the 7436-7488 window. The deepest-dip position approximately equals 7438.01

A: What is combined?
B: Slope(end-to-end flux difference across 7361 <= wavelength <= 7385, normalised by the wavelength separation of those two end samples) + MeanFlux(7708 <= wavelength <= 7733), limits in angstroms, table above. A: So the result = 4.56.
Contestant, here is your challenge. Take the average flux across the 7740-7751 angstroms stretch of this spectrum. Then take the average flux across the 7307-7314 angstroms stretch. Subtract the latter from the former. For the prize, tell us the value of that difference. -0.10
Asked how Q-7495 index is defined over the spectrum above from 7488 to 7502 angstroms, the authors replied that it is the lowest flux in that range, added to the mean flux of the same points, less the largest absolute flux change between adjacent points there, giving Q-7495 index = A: 10.05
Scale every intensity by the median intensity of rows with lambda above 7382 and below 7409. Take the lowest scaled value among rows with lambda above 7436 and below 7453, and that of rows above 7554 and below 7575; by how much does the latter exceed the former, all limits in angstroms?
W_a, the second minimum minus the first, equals 0.02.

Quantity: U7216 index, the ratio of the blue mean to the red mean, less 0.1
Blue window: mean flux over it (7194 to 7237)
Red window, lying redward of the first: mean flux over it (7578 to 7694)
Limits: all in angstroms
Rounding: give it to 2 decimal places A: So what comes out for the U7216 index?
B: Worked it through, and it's 0.86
